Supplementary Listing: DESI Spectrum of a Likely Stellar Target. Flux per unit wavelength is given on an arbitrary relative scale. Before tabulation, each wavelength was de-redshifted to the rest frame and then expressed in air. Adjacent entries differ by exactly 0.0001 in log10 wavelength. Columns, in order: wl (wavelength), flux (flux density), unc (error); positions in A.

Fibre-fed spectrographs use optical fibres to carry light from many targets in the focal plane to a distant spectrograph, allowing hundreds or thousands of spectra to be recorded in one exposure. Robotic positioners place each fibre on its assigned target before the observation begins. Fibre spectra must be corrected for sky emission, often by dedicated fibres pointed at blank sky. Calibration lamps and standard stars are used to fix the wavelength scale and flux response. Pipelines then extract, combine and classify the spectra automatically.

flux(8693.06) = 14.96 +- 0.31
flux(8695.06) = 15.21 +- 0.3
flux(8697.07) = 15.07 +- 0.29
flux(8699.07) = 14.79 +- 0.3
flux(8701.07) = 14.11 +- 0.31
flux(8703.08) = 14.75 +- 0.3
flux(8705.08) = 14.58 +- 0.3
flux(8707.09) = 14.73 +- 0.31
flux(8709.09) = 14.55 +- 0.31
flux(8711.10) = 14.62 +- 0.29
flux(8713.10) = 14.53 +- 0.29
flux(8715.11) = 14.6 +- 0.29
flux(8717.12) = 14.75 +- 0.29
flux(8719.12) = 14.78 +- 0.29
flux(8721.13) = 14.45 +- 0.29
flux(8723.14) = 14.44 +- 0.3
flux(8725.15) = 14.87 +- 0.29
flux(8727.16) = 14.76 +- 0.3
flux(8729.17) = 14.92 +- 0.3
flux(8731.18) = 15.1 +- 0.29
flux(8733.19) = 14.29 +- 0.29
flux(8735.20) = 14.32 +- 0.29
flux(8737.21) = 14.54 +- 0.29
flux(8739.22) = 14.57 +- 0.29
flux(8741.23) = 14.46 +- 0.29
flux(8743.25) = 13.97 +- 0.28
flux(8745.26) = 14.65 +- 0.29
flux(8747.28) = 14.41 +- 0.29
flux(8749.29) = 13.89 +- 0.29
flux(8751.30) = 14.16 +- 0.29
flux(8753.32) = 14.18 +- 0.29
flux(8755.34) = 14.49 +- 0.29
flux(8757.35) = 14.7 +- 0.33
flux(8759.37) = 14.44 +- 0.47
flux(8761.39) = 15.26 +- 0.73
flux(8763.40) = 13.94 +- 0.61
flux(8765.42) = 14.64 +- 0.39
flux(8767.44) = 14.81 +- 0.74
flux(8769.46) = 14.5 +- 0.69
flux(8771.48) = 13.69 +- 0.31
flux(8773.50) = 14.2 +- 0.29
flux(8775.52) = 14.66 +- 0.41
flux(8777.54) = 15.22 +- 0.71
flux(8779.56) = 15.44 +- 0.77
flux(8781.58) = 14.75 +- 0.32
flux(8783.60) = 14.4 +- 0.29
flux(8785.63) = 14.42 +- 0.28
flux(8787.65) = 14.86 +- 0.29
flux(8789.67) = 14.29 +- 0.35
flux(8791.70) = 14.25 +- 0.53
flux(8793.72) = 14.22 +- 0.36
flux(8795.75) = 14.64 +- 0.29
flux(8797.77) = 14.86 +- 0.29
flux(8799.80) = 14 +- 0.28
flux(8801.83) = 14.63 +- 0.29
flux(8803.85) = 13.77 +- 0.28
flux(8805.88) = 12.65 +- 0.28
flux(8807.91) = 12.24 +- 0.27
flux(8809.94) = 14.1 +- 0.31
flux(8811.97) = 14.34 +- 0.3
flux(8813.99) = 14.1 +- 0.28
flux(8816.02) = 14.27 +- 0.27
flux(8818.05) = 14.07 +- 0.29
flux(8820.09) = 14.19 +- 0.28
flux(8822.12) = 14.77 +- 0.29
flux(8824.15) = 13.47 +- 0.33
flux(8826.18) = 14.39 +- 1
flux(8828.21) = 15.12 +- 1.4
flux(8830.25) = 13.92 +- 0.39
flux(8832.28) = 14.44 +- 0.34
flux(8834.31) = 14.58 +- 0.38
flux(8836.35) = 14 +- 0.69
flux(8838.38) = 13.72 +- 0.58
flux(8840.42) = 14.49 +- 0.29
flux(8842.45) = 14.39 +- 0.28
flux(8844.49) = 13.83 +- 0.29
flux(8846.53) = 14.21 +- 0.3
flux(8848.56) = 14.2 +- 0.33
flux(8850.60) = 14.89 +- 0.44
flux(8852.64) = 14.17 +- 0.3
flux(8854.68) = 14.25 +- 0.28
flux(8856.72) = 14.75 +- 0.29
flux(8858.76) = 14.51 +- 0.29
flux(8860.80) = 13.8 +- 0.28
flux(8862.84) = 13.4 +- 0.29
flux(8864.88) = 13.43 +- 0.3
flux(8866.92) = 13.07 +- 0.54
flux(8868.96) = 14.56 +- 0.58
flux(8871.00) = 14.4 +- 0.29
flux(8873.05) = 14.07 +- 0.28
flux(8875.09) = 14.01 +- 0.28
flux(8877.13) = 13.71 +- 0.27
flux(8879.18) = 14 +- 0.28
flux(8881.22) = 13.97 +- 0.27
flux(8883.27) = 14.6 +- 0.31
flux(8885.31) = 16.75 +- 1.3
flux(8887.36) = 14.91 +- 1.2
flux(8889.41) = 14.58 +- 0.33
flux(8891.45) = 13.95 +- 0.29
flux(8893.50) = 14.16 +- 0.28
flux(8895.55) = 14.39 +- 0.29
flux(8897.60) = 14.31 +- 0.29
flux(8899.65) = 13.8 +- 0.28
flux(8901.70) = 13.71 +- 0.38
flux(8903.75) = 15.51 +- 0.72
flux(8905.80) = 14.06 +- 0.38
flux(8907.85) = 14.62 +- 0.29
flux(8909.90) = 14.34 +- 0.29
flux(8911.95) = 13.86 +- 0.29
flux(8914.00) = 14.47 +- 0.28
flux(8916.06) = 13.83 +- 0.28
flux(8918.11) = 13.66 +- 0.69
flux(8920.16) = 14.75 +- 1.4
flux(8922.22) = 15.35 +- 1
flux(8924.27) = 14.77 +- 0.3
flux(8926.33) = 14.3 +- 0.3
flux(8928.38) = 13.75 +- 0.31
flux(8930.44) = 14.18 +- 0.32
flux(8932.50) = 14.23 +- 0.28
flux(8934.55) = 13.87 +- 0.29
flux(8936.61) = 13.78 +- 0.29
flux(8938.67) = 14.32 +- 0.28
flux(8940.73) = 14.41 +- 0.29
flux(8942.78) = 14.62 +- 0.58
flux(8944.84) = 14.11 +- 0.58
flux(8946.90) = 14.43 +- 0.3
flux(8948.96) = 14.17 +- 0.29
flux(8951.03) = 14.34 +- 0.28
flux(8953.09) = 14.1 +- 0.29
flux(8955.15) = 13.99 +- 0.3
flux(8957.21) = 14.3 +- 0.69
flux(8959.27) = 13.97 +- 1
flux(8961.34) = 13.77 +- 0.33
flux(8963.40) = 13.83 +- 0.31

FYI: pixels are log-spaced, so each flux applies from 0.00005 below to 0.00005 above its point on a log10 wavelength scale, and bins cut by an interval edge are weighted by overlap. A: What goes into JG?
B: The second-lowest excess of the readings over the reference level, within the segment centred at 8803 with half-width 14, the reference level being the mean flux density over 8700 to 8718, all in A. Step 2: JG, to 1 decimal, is -1.9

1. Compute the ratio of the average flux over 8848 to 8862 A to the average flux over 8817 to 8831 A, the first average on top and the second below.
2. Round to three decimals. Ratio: 1.006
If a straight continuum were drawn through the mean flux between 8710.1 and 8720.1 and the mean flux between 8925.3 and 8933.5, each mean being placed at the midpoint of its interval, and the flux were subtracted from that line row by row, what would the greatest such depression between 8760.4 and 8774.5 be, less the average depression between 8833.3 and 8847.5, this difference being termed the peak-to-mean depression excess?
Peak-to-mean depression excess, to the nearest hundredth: 0.66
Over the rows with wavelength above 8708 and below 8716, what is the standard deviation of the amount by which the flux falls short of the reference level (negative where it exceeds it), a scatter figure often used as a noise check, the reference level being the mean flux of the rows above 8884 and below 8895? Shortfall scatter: 0.0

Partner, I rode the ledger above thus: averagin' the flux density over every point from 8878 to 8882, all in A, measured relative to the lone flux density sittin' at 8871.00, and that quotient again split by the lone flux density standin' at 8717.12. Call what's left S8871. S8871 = 0.066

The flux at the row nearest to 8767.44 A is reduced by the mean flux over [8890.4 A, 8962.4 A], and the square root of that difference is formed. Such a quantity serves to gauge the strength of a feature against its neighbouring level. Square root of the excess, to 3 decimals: 0.759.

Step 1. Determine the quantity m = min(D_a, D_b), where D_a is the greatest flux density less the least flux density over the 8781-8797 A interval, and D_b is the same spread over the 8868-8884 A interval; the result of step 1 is 0.64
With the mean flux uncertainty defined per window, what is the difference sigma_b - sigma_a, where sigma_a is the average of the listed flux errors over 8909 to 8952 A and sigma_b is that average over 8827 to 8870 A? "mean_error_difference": 0.00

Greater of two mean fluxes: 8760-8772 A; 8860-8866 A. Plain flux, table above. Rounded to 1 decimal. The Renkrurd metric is 14.5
